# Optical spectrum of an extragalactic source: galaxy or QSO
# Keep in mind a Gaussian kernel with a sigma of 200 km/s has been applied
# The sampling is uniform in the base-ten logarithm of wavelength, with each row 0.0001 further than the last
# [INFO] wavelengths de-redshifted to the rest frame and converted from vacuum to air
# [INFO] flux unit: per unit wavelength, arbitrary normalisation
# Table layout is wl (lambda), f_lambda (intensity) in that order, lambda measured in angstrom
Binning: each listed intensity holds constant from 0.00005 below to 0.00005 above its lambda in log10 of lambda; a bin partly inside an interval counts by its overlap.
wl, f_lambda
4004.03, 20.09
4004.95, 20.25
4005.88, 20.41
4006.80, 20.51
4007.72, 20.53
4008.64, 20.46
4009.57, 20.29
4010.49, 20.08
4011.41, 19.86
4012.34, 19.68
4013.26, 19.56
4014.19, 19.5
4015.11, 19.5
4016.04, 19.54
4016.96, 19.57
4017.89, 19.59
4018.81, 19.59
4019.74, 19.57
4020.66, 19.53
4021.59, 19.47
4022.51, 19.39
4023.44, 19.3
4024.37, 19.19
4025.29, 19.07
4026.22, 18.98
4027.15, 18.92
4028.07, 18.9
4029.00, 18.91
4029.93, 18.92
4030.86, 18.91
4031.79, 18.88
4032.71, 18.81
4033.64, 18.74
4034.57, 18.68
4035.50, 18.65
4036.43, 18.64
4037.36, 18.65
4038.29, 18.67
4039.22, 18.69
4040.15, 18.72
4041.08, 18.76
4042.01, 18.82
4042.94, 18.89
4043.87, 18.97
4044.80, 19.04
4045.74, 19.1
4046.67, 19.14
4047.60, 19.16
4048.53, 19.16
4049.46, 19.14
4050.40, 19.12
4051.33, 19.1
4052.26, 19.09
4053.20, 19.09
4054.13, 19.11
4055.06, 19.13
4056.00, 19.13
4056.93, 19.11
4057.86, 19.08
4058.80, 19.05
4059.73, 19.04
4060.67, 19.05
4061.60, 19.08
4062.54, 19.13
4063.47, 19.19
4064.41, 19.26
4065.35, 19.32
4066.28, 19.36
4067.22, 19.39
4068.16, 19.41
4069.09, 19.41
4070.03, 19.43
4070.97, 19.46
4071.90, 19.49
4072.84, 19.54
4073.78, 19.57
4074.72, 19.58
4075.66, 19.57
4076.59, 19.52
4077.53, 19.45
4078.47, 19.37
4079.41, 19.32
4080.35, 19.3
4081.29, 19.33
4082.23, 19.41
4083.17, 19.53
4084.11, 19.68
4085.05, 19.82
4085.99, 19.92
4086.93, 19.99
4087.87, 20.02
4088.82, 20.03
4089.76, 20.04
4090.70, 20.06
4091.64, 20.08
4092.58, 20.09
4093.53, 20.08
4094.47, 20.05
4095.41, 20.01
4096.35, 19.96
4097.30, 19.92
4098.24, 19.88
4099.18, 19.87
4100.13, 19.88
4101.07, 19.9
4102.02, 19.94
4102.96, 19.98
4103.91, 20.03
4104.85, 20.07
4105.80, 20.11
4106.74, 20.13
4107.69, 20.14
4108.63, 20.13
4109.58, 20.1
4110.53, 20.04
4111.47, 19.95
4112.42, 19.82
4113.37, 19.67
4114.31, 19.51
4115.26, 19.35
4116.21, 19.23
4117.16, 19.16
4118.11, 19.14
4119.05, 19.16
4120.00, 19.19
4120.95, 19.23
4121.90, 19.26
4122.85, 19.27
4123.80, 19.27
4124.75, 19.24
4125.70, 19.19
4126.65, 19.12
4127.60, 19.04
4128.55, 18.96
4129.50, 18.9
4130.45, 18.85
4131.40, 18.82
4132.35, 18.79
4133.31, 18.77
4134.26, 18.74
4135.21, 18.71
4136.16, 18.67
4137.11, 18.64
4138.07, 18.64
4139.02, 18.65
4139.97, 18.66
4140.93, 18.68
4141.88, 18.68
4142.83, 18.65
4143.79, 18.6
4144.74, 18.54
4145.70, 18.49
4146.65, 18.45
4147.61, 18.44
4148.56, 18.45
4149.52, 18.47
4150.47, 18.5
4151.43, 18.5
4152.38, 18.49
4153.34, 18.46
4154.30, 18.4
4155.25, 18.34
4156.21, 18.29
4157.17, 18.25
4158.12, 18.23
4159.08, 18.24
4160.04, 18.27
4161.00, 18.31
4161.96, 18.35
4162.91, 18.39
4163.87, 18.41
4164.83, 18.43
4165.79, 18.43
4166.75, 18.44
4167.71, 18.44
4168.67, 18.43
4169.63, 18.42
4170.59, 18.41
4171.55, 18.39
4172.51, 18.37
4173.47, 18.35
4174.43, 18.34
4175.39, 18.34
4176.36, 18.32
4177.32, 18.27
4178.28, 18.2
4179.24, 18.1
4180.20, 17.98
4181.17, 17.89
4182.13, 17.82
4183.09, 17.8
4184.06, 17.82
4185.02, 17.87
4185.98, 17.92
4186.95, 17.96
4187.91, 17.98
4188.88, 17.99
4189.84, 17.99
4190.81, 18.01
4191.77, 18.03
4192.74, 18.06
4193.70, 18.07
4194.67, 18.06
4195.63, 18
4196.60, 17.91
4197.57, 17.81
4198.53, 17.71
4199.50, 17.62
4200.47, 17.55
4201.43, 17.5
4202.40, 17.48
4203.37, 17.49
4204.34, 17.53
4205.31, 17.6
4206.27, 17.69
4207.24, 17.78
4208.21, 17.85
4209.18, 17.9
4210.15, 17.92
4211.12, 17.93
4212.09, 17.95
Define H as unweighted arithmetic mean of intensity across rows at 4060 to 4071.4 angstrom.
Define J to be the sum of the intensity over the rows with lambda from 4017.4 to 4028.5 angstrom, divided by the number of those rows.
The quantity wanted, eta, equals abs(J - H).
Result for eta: 0.0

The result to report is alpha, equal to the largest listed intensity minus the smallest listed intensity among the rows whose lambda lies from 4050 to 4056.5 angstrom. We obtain 0.04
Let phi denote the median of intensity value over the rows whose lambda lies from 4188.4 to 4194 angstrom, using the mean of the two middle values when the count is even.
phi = 18.0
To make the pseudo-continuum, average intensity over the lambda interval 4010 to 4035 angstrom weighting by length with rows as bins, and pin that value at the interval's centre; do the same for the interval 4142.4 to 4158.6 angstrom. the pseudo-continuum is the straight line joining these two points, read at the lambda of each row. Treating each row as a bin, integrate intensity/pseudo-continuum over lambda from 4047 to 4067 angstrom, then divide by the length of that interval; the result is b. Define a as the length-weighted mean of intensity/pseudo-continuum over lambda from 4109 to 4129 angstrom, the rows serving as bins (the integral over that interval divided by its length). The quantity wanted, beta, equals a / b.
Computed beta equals 1.03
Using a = 1.04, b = 1.00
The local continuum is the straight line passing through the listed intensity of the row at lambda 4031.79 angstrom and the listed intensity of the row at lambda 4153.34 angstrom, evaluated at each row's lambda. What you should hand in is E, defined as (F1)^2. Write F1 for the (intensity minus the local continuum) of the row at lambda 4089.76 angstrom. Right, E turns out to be 1.9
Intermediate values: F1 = 1.4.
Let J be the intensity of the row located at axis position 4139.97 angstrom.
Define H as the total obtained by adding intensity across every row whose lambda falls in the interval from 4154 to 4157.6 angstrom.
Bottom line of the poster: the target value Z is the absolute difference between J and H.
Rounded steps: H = 73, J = 18.66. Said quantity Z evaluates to 55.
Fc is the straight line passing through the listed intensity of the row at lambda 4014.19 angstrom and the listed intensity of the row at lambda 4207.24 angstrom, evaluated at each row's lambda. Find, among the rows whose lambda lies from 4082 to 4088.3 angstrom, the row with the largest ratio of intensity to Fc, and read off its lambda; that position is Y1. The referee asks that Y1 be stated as 4087.87 angstrom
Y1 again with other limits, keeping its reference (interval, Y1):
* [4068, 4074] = 4073.78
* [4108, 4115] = 4108.63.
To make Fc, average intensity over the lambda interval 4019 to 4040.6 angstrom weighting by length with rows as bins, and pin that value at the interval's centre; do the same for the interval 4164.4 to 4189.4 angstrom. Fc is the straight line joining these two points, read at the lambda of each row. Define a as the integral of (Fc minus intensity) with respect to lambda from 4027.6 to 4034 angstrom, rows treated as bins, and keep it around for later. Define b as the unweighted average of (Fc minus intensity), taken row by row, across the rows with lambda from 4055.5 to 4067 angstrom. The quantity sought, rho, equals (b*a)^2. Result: 0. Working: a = 1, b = -0.3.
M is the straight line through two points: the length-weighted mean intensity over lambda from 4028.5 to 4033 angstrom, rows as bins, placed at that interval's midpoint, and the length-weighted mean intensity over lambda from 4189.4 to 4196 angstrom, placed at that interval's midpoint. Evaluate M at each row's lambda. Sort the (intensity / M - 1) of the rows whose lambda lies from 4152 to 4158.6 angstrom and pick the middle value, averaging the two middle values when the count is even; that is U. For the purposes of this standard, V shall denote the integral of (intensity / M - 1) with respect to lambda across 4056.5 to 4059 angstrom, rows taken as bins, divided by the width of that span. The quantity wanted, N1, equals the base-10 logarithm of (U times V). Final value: -4.0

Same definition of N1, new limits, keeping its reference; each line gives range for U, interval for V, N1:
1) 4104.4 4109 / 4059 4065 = -2.7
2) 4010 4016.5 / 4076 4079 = -2.9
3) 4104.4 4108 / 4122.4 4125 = -2.4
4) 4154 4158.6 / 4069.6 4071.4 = -3.9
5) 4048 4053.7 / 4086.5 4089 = -2.9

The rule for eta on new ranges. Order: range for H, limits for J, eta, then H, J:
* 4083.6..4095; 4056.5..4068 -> 0.8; 20.0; 19.2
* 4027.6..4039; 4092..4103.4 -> 1.2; 18.8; 20.0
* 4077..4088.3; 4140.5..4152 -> 1.1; 19.6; 18.5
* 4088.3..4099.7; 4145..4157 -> 1.6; 20.0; 18.4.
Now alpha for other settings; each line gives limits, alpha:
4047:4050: 0.02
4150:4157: 0.21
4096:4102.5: 0.09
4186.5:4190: 0.03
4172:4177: 0.05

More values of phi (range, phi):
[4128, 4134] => 18.8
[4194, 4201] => 17.8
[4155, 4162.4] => 18.3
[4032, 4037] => 18.7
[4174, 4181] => 18.3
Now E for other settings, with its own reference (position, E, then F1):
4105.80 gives 2.2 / 1.5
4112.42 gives 1.5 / 1.2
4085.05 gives 1.3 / 1.1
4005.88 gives 2.1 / 1.4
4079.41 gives 0.4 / 0.6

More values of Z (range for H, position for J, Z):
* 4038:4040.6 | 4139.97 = 37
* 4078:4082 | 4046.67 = 58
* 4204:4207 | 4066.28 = 33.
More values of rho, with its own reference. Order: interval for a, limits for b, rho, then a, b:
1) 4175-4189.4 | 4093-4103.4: 7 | 2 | -1.3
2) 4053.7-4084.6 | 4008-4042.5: 15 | -18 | -0.2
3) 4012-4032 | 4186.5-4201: 1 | -6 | 0.2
